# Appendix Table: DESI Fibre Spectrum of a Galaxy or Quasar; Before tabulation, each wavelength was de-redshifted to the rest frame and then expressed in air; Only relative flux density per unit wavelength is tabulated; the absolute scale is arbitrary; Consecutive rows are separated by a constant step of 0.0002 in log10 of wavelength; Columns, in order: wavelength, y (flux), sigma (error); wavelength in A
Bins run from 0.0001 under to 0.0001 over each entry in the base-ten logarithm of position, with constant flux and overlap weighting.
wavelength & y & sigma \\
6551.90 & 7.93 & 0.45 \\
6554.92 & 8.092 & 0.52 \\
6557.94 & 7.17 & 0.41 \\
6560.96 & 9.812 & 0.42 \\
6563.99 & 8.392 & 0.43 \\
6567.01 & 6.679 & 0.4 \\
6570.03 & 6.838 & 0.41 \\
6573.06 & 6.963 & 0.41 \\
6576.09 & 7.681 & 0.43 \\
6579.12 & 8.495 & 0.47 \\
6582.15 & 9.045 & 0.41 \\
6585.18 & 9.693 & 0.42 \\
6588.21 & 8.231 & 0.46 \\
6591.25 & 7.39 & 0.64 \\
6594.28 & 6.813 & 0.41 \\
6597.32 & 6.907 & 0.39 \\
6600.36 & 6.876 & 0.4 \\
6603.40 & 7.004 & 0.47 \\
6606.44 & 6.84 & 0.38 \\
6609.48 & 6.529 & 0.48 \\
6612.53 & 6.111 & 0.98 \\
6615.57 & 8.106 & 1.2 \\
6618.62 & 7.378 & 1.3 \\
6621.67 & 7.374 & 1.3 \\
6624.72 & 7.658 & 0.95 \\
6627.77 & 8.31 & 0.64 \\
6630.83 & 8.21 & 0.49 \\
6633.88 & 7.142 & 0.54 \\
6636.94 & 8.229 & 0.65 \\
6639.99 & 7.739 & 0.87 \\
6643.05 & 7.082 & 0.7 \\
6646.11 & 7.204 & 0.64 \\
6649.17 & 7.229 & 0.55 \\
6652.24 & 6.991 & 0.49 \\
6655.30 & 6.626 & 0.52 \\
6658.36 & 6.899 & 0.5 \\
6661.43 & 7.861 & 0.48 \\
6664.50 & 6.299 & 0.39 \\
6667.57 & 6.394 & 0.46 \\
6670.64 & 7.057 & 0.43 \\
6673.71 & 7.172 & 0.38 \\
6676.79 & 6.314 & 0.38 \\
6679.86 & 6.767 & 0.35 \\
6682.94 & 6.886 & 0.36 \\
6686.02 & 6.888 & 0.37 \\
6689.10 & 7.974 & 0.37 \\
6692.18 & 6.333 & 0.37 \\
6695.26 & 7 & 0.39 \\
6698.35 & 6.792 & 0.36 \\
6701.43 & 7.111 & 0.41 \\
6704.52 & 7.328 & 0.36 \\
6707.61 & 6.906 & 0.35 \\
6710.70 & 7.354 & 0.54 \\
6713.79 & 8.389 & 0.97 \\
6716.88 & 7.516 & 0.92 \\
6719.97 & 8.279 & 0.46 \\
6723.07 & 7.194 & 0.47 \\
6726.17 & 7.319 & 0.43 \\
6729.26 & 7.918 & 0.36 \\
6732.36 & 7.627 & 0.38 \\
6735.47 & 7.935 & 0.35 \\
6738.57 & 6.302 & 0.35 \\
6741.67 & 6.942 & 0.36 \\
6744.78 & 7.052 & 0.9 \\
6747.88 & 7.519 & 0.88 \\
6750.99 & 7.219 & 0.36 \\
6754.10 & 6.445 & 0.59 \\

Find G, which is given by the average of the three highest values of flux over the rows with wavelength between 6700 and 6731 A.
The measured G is 8.2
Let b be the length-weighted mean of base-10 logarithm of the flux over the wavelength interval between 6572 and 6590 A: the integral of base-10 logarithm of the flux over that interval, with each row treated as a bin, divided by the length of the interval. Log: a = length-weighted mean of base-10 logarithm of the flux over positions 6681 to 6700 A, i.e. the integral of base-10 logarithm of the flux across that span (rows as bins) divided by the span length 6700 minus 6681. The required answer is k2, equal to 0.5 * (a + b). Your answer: 0.88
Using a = 0.842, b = 0.920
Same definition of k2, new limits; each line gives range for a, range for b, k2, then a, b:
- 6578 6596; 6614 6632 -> 0.90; 0.914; 0.893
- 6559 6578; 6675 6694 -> 0.86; 0.884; 0.835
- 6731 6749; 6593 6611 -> 0.85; 0.857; 0.834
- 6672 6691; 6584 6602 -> 0.86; 0.843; 0.878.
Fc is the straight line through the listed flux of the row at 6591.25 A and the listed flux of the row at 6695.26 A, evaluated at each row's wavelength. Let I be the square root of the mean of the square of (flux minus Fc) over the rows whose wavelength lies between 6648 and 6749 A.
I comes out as 0.6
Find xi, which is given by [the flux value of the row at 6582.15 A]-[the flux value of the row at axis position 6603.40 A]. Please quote 2.0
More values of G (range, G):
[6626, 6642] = 8.2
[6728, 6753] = 7.8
